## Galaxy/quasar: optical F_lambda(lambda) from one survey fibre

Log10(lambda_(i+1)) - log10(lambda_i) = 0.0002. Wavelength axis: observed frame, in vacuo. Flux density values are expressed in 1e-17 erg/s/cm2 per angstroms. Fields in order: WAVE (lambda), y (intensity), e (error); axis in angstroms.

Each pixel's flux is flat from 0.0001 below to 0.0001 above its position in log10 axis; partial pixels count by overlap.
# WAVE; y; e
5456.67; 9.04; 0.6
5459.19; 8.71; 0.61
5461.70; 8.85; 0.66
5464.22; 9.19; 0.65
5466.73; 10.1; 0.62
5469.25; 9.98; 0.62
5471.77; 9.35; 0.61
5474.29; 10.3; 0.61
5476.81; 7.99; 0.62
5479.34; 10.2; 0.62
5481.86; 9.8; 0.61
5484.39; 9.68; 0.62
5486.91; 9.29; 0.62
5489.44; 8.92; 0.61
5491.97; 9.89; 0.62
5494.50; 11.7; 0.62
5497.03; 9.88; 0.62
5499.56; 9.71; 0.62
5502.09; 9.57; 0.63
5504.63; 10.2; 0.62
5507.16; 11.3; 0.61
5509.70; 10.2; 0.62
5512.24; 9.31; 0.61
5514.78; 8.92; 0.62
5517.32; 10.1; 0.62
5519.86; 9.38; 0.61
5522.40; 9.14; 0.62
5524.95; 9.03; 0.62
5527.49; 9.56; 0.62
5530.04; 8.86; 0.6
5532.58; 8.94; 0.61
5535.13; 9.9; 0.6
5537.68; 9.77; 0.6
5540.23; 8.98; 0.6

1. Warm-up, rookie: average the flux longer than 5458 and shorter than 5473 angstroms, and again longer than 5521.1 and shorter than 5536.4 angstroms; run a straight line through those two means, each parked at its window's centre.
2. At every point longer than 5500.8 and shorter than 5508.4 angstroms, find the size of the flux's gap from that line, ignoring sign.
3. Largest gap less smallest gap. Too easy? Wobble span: 1.7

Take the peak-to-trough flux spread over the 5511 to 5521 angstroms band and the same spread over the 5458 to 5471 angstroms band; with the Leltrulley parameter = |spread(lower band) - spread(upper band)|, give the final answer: 0.21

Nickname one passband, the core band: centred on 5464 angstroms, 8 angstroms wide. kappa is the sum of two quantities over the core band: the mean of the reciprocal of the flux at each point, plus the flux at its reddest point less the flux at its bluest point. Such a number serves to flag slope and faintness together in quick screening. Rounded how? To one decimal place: 1.4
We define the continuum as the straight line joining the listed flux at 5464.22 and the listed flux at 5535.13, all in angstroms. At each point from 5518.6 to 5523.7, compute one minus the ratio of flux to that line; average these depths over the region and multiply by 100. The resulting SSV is 5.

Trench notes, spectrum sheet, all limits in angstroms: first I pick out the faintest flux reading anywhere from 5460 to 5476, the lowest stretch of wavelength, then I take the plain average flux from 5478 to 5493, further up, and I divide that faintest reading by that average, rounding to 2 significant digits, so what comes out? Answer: 0.92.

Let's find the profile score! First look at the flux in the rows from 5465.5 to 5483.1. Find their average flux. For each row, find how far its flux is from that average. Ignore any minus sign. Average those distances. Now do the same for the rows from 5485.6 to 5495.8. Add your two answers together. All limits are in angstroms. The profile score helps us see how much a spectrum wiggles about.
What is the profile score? 1.4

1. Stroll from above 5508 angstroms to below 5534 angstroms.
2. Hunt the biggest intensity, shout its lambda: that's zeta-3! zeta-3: 5509.70 angstroms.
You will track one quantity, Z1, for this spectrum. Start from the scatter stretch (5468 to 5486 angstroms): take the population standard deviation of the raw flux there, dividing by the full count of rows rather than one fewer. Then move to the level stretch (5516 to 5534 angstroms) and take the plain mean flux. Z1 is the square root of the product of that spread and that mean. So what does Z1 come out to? 2.60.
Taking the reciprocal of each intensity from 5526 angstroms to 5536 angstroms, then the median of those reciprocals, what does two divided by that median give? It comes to 18.5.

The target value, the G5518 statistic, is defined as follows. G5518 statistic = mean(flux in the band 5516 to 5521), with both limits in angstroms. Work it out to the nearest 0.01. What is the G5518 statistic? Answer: 9.74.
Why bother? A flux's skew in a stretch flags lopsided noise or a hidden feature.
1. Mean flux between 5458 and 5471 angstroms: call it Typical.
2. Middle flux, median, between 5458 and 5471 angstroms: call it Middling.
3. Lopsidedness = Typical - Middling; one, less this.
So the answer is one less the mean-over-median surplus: 0.82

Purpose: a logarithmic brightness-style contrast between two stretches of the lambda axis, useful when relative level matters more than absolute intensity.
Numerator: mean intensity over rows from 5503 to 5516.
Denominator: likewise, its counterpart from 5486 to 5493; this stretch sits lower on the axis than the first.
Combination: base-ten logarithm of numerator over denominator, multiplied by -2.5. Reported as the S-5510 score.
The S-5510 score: -0.070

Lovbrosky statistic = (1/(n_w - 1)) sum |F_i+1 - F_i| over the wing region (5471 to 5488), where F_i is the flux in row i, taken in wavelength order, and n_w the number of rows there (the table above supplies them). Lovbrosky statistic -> 1.1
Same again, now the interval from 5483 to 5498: 1.1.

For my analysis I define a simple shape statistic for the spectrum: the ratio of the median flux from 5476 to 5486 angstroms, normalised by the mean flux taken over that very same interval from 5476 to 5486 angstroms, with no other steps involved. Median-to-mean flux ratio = 1.03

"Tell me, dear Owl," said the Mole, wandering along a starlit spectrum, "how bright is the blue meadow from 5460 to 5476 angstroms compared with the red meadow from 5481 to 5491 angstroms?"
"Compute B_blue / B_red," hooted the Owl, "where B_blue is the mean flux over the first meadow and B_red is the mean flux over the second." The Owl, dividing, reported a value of 1.02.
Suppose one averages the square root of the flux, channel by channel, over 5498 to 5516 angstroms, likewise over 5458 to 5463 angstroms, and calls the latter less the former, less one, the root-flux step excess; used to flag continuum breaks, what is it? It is -1.18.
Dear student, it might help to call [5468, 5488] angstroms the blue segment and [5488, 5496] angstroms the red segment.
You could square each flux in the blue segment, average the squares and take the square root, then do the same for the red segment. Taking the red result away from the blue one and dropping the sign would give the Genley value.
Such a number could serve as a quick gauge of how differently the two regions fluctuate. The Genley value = 0.64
